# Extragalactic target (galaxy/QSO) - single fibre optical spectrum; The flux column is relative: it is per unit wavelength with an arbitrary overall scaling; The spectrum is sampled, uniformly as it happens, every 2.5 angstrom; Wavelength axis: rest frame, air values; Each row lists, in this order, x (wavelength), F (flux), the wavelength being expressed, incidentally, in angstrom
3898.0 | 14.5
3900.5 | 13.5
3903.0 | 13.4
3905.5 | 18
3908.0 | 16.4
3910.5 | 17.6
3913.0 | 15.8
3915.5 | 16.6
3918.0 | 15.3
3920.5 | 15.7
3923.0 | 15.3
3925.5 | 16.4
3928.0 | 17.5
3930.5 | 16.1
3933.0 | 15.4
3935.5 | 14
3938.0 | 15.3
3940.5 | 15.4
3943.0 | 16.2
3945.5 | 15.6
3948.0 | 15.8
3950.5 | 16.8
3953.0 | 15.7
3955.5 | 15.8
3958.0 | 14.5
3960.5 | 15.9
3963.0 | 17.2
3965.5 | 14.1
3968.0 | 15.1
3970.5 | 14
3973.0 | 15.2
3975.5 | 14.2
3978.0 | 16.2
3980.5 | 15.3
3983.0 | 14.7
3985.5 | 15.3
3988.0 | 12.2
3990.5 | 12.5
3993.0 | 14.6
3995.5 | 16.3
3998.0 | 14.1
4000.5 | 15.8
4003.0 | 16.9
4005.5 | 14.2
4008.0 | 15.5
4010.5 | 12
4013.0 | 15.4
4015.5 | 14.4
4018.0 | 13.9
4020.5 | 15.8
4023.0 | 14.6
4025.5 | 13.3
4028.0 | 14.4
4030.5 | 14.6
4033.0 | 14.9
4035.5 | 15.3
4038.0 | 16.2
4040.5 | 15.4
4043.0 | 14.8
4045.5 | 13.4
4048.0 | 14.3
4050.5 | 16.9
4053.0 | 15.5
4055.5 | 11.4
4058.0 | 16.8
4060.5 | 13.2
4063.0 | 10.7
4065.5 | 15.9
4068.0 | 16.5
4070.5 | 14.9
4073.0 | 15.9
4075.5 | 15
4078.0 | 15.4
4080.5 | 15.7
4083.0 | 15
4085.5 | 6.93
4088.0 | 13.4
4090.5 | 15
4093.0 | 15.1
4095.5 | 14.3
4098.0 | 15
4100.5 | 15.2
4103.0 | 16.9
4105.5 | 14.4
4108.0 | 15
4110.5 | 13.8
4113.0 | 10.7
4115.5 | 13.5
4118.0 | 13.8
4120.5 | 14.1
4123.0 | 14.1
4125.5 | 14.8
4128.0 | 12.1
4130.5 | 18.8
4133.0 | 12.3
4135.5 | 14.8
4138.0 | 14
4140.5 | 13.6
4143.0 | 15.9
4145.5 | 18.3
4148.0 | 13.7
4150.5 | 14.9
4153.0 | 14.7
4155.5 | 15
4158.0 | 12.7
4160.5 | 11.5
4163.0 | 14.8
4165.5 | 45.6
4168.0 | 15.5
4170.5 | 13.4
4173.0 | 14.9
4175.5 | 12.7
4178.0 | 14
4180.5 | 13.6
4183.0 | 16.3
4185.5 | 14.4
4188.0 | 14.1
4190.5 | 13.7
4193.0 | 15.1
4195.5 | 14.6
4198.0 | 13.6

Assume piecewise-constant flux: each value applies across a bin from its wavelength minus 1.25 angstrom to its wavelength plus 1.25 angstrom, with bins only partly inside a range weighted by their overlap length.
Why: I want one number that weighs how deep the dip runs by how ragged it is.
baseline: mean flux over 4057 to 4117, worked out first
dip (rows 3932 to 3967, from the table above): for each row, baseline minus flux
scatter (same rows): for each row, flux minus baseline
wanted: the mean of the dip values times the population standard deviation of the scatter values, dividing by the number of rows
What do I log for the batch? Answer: -1.1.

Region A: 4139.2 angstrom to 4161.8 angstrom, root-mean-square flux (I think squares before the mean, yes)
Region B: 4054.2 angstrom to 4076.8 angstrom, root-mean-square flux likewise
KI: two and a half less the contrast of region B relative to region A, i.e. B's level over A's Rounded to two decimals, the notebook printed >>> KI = 1.50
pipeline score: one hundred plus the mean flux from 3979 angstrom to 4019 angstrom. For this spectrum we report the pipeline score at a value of 115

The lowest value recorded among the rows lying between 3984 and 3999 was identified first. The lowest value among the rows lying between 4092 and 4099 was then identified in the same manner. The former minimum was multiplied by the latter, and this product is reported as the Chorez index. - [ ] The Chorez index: 174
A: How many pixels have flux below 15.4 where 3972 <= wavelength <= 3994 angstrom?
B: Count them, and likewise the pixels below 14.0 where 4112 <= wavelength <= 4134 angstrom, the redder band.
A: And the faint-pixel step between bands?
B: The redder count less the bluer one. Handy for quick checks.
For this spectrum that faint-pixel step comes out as -3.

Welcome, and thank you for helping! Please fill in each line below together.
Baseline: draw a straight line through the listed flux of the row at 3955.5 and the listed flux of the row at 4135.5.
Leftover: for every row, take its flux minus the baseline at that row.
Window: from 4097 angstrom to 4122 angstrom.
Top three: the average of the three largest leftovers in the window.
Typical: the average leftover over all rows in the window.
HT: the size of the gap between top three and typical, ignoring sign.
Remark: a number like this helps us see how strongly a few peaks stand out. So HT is 1.4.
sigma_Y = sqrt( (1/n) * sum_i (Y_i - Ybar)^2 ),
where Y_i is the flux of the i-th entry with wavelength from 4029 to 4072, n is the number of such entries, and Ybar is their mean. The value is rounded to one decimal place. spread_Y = 1.7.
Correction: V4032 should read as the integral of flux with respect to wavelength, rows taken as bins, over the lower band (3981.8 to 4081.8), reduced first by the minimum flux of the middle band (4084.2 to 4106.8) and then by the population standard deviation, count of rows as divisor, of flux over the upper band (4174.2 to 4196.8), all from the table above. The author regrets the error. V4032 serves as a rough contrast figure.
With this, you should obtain 1464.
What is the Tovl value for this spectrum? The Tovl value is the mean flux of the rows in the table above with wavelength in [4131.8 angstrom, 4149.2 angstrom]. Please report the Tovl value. 14.7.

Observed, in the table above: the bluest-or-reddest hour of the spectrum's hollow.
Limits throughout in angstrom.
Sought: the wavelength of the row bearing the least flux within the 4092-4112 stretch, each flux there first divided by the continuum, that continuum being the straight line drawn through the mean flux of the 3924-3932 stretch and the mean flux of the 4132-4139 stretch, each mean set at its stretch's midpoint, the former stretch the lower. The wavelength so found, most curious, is 4110.5 angstrom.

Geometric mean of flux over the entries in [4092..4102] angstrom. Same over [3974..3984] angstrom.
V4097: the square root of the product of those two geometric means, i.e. 15.0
